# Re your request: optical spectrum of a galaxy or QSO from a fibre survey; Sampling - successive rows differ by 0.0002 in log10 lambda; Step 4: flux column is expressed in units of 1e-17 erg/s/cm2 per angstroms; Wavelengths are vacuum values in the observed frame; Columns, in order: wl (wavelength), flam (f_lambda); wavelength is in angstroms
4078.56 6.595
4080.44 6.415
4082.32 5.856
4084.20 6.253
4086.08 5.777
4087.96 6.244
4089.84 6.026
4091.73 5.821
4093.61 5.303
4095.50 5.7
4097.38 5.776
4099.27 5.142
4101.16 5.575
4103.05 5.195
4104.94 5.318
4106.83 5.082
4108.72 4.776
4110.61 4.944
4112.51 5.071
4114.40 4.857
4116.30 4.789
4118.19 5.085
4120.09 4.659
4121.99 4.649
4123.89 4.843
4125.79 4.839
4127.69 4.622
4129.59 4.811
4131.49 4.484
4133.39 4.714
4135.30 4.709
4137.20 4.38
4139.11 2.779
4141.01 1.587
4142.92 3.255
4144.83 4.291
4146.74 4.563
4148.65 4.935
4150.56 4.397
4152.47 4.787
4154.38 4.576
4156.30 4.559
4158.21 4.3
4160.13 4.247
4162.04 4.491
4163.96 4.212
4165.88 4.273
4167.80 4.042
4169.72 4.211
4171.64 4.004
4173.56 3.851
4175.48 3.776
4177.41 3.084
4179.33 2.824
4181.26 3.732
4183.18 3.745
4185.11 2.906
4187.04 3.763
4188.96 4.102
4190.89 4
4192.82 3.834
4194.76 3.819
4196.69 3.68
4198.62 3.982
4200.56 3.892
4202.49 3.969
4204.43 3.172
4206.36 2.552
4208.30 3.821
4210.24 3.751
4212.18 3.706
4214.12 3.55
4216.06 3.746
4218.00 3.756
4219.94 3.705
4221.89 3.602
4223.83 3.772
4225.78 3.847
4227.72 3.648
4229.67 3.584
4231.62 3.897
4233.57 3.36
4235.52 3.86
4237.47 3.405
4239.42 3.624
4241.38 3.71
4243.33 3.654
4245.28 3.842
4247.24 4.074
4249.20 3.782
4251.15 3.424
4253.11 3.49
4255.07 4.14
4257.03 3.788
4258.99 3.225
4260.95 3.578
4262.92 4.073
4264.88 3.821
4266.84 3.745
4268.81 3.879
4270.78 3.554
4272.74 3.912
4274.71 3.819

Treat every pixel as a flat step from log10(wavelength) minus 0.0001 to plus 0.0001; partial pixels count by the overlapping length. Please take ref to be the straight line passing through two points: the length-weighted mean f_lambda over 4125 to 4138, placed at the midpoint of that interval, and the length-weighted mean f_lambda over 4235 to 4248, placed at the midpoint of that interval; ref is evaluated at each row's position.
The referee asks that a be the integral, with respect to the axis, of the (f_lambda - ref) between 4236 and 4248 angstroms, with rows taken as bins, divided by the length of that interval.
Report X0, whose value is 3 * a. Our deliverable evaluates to 0.0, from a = -0.01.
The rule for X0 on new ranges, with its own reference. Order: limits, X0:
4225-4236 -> -0.4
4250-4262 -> 0.0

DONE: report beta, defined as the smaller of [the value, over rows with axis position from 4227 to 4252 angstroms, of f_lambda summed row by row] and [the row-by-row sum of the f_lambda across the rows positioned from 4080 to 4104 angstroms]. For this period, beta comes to 47.9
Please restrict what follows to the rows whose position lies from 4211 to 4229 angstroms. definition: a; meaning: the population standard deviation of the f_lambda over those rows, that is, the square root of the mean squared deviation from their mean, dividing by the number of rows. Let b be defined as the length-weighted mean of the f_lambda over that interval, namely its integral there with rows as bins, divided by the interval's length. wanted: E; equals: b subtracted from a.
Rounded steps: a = 0.09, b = 3.70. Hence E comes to -3.62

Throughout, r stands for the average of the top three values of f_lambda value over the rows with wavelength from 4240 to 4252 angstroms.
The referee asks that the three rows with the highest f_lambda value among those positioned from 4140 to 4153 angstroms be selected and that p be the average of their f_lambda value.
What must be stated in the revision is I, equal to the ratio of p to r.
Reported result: 1.22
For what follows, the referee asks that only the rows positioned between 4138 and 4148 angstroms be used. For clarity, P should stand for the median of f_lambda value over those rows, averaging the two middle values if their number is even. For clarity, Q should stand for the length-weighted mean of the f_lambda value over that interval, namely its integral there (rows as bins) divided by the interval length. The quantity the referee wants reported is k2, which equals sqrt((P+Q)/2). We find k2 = 1.819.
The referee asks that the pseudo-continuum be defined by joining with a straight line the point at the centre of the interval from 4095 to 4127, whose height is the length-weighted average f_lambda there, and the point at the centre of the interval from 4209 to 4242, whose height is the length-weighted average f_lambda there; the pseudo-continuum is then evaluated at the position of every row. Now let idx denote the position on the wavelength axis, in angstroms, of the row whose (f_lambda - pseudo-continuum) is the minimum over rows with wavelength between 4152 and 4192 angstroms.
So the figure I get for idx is 4179.33 angstroms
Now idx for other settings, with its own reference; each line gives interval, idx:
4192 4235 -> 4206.36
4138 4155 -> 4141.01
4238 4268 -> 4258.99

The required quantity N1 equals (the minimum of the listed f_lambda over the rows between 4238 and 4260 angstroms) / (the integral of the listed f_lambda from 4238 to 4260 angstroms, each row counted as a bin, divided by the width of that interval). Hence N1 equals 0.9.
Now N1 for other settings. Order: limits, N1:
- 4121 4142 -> 0.4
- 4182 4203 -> 0.8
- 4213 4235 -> 0.9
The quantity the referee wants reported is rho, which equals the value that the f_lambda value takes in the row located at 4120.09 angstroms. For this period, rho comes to 4.659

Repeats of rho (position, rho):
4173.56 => 3.851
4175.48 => 3.776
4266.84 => 3.745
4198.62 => 3.982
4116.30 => 4.789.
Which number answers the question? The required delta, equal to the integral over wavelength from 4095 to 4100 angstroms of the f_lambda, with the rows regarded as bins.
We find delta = 27.7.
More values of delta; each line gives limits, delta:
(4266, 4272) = 22.4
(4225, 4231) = 22.2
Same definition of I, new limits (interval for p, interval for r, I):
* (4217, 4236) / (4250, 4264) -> 0.97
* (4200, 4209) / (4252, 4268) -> 0.97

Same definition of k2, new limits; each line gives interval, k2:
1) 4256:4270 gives 1.939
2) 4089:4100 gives 2.384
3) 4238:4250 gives 1.938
